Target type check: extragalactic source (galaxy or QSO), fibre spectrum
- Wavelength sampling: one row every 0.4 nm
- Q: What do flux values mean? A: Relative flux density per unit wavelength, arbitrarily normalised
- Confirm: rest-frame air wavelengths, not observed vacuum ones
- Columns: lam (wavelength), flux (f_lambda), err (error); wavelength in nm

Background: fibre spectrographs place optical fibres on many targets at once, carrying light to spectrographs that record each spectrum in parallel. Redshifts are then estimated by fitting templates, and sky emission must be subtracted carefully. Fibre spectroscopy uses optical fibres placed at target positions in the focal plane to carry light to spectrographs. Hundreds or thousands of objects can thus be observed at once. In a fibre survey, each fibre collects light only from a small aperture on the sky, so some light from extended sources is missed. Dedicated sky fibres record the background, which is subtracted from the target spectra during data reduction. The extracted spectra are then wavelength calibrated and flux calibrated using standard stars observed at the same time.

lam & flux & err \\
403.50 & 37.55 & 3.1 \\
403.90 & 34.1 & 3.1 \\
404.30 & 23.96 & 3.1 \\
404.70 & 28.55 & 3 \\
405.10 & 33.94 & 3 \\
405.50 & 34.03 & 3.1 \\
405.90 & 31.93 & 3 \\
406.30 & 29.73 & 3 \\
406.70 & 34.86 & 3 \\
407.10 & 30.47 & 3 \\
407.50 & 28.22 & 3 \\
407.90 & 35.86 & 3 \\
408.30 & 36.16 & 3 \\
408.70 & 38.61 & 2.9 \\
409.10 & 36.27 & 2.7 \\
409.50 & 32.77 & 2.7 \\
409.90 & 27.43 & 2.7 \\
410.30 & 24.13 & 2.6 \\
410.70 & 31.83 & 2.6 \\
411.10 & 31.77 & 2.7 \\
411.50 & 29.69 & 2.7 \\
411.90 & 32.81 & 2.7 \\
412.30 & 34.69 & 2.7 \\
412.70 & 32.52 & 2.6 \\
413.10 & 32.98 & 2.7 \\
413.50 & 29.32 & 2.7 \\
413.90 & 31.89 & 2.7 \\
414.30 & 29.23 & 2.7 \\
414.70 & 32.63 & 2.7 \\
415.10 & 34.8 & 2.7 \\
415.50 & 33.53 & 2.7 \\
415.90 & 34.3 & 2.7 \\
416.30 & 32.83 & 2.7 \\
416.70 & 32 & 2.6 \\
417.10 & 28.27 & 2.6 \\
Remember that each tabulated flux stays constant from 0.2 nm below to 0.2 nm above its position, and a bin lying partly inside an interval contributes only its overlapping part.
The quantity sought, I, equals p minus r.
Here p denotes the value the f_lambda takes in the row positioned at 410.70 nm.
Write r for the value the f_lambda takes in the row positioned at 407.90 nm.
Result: -4.0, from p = 31.83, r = 35.86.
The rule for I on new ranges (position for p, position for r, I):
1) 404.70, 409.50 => -4.2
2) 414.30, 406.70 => -5.6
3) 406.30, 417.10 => 1.5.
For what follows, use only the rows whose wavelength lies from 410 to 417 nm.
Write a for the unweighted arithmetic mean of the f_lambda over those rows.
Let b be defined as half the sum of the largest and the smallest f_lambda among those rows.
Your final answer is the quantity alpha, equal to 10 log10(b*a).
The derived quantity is 29.7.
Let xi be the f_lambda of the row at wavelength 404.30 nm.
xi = 23.96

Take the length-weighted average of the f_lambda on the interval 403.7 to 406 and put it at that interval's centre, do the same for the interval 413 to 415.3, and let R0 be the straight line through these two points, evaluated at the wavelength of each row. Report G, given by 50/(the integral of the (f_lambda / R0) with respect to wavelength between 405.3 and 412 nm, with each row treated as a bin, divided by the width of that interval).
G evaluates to 48.7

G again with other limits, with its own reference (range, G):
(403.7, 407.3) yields 49.7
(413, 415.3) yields 50.0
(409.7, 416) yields 50.4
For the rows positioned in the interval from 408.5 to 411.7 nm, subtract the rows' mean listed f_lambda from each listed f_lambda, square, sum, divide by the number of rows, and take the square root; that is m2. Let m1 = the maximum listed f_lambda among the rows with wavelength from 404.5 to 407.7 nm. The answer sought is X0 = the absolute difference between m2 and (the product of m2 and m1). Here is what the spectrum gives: 146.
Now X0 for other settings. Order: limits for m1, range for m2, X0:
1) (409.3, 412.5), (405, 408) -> 86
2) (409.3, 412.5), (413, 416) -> 66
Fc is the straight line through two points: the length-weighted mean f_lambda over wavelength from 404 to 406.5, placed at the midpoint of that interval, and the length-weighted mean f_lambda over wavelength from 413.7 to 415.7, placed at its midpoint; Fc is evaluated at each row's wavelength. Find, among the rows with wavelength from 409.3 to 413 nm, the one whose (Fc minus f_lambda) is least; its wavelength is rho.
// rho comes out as 412.30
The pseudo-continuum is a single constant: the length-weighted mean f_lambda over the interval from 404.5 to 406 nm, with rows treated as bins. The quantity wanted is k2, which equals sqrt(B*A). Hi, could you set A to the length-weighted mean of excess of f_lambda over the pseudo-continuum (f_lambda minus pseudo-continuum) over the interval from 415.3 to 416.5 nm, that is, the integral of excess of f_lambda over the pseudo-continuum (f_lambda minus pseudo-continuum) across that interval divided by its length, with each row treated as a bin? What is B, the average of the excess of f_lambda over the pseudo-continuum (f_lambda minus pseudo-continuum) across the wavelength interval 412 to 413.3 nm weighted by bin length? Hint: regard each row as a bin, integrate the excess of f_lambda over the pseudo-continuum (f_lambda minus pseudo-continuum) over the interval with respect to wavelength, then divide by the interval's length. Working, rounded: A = 1.4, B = 1.2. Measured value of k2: 1.3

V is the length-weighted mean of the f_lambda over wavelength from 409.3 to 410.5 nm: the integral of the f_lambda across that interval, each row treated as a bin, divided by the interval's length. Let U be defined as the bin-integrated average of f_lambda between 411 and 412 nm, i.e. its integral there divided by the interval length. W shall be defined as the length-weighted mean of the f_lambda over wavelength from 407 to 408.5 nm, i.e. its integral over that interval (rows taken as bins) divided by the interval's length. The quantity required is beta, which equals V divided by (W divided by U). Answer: 26.8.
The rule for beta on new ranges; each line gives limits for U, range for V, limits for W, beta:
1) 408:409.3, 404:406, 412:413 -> 33.8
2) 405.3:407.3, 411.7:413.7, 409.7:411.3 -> 36.3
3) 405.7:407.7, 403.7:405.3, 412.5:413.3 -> 28.6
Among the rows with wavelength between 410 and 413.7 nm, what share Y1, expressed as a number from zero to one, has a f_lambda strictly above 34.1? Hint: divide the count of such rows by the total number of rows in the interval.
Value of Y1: 0.11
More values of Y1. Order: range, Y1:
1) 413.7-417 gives 0.25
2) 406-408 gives 0.40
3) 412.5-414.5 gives 0.00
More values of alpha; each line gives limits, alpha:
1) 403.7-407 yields 29.7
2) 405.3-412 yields 30.0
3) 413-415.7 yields 30.1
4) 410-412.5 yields 29.6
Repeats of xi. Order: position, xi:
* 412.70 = 32.52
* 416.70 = 32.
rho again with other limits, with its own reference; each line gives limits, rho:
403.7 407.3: 406.70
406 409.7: 408.70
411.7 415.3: 412.30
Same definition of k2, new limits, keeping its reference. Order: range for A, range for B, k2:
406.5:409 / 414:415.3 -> 0.4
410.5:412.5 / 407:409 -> 0.3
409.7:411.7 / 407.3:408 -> 1.4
